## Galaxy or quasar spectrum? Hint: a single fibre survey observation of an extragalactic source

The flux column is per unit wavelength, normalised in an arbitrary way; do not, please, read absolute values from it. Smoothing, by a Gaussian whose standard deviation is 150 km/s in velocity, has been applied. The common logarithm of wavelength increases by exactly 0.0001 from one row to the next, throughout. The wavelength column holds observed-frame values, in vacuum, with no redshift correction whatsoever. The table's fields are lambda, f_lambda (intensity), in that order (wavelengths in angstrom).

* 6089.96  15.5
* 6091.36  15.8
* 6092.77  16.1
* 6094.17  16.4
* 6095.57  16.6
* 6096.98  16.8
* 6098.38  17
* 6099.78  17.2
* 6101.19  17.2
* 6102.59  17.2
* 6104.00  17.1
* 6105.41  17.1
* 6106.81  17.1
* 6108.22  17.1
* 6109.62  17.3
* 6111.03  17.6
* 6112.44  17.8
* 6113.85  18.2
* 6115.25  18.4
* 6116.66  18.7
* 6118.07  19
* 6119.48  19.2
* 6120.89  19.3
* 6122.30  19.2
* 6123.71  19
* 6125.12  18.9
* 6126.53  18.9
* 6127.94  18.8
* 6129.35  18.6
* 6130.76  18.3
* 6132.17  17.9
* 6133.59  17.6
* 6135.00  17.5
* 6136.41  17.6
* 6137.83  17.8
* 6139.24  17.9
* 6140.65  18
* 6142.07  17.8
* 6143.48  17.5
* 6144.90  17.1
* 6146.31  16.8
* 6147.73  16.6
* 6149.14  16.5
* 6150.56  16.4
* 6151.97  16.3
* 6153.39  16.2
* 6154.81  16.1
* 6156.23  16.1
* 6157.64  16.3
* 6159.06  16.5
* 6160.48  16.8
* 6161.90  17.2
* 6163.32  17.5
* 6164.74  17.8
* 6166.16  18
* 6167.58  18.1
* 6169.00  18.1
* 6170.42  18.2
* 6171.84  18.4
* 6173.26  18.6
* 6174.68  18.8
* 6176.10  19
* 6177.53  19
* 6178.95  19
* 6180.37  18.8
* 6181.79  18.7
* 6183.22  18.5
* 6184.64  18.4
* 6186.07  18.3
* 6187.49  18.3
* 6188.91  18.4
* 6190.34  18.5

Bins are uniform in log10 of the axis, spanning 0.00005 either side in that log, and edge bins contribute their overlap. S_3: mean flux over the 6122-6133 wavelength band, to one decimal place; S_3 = 18.7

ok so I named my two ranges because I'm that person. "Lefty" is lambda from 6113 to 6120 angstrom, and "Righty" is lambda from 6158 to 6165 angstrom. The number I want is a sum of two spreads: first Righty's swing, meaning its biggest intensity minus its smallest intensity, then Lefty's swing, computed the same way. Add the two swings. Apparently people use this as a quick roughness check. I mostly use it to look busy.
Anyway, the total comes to 2.3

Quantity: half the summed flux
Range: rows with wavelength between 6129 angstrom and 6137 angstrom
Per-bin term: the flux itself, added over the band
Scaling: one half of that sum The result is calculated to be 54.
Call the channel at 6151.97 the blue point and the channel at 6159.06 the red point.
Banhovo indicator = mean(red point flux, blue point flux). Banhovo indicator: 16.4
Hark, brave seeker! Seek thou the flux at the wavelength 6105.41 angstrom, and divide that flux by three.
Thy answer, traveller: 5.7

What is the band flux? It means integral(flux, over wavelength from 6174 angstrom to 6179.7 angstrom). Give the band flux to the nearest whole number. 108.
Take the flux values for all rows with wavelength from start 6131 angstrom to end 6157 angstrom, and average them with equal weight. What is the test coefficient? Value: 17.1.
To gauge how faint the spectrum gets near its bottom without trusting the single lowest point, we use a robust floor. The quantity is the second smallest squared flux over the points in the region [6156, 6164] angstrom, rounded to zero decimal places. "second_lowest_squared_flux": 266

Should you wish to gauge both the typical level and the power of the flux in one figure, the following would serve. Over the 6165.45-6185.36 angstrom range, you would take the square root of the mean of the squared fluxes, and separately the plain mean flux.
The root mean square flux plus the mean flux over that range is 37.1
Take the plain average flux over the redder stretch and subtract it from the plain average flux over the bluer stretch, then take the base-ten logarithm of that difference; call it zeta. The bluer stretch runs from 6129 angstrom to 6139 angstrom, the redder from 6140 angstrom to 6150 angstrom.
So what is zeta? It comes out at -0.1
